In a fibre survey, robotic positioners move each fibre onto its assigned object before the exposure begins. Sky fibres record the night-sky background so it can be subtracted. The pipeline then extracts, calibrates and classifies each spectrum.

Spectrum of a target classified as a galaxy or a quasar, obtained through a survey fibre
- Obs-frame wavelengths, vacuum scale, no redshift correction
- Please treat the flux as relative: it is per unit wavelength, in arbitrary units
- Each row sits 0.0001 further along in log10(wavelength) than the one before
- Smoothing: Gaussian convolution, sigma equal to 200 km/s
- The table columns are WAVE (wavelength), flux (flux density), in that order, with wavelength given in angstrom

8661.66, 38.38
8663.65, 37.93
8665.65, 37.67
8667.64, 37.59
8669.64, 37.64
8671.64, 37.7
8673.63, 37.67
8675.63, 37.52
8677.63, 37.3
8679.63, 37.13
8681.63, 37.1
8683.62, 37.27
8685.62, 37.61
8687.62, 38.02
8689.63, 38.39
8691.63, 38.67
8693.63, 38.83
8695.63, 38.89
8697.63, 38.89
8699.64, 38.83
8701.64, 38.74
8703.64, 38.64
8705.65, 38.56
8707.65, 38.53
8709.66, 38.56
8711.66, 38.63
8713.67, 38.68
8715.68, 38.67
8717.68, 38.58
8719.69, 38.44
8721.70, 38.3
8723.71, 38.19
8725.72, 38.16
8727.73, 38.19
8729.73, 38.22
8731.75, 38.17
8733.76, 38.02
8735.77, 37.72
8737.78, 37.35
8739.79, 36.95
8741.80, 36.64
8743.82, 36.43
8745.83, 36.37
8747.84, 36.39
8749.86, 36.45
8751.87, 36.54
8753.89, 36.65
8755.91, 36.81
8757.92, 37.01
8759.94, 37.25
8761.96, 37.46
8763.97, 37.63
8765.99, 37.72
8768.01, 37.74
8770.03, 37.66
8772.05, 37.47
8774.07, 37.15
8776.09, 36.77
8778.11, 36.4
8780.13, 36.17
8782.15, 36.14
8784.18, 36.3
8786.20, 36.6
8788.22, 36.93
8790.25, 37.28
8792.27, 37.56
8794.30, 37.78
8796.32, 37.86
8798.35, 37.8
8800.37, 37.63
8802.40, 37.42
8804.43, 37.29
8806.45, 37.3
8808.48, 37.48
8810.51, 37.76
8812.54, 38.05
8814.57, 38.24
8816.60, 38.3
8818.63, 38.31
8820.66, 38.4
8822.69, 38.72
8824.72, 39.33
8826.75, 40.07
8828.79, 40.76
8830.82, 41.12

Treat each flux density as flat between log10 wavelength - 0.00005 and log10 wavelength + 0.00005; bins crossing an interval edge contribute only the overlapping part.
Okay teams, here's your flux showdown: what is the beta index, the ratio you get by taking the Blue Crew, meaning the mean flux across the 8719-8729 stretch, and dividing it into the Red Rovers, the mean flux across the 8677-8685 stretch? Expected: 0.97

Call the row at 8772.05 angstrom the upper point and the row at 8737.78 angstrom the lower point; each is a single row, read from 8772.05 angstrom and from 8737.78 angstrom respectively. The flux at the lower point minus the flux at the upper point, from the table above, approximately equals -0.12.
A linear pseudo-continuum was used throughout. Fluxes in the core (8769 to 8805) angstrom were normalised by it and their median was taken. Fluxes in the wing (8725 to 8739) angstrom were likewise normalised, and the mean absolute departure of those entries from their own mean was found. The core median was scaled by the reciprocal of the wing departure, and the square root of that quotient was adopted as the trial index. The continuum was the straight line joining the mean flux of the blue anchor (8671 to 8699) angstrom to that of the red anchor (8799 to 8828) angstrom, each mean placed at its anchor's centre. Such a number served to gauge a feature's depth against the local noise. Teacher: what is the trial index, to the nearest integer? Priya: 12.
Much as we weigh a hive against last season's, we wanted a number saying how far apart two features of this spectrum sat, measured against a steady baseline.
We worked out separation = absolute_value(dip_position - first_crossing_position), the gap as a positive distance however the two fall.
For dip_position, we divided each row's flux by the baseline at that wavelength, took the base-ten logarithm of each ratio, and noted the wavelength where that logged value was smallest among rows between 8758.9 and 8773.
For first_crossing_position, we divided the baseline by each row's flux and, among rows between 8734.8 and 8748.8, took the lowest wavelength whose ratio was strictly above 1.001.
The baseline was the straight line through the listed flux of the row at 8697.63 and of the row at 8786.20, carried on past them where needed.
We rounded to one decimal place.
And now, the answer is 24.2 angstrom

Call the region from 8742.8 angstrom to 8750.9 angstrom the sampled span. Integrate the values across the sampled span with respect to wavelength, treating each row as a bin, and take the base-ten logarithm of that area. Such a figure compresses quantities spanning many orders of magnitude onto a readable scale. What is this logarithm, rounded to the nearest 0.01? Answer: 2.47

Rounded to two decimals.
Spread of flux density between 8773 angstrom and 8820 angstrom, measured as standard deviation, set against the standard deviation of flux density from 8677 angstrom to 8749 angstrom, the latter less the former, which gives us 0.11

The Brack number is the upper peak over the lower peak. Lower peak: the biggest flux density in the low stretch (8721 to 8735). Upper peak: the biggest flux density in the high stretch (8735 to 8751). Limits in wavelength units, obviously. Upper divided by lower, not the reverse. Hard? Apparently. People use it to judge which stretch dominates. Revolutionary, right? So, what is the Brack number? 0.98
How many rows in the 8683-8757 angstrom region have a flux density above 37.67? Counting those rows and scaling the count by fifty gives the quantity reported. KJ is 1250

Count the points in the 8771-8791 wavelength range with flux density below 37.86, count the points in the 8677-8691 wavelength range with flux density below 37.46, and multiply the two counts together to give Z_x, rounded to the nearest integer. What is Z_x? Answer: 40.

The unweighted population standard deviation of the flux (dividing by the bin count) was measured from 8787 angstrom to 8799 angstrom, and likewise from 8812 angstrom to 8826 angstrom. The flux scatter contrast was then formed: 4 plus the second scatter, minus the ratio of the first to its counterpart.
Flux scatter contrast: 3.5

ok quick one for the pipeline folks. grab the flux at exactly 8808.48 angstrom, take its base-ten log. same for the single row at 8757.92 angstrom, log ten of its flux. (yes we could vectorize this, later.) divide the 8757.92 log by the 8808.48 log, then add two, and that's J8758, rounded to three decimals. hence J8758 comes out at 2.997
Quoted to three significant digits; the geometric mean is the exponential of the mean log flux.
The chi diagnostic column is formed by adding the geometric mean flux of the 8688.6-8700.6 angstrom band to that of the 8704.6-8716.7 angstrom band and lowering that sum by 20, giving 57.4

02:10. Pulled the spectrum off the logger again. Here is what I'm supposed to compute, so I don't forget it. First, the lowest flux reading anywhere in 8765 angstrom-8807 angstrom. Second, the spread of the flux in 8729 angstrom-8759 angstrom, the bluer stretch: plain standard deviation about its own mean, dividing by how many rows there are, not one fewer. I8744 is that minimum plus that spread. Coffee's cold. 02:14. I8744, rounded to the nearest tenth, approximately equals 36.8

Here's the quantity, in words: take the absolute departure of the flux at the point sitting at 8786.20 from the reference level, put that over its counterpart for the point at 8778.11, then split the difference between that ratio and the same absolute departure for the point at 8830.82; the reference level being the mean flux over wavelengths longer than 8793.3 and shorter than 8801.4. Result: 2.1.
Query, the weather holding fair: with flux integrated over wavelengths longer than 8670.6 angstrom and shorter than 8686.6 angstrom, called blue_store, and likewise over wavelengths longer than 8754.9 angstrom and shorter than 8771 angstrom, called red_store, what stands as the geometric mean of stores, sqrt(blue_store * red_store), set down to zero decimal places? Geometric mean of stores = 601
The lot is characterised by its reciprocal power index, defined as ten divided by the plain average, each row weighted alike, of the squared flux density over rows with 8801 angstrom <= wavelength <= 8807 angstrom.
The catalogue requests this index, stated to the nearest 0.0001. 0.0072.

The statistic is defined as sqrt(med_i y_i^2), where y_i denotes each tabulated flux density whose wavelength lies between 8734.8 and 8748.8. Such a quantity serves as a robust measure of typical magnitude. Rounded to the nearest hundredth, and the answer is 36.64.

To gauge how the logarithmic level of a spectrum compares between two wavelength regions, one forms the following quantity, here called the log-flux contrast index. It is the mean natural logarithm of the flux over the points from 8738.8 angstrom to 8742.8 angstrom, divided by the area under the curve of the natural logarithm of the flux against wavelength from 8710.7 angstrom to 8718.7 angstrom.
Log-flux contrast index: 0.12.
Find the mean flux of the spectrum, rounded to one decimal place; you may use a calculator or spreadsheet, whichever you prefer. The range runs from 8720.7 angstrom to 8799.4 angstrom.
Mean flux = 37.2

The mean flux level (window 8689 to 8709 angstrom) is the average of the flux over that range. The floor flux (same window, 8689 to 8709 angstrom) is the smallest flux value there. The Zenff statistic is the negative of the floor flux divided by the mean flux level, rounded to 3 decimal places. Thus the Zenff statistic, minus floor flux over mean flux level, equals -0.992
